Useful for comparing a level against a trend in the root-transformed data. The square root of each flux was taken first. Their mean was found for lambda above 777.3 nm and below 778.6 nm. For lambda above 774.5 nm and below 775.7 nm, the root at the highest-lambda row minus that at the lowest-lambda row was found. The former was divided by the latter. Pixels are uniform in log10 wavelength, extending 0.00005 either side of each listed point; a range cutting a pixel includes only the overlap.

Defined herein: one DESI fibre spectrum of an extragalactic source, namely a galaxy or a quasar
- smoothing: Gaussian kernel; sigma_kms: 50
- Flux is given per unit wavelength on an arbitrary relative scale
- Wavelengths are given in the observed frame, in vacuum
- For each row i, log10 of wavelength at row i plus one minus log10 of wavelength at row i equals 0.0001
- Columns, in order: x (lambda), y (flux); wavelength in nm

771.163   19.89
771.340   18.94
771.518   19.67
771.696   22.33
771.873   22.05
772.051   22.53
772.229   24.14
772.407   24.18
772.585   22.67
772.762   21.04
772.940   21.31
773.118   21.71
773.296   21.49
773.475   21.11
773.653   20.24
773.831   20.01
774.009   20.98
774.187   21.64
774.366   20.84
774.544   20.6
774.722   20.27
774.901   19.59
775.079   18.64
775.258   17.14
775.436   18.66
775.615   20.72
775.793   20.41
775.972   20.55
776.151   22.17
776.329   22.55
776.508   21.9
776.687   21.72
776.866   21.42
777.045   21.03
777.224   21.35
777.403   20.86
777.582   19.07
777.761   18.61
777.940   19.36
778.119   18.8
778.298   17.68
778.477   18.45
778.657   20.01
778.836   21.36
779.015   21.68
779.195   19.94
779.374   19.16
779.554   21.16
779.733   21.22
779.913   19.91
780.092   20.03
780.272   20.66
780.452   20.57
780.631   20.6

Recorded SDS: 330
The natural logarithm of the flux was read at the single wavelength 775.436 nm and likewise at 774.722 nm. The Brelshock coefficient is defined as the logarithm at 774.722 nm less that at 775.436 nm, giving 0.083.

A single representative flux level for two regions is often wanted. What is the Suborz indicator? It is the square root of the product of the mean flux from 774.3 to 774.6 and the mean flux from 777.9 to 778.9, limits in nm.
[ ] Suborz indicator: 20.0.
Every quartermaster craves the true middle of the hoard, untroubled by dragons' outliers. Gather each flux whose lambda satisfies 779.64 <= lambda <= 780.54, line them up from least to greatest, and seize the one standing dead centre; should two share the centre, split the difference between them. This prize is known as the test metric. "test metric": 20.6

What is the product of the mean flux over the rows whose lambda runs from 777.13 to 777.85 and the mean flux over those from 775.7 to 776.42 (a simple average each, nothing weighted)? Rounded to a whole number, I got 428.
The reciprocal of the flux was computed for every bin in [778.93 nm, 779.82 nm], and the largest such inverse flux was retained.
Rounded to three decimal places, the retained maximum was 0.052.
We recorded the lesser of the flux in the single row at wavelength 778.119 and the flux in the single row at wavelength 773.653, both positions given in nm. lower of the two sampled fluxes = 18.8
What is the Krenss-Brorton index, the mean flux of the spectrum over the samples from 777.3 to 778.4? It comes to 19.1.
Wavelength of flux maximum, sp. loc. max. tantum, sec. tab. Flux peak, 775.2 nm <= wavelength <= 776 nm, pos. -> 775.615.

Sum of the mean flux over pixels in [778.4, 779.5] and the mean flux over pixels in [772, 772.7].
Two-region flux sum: 43.5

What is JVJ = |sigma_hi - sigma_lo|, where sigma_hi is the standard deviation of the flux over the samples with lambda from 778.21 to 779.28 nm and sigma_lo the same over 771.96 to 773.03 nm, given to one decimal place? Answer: 0.2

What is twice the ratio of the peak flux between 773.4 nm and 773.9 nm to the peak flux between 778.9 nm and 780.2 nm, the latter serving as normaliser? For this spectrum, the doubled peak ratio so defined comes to 1.95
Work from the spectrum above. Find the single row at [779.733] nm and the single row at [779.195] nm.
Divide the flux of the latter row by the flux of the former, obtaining 0.94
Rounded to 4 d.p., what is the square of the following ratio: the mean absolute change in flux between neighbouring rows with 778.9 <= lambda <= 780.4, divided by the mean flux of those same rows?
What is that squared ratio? 0.0021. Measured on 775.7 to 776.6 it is 0.0011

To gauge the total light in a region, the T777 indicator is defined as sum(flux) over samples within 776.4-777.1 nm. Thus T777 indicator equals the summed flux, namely 86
